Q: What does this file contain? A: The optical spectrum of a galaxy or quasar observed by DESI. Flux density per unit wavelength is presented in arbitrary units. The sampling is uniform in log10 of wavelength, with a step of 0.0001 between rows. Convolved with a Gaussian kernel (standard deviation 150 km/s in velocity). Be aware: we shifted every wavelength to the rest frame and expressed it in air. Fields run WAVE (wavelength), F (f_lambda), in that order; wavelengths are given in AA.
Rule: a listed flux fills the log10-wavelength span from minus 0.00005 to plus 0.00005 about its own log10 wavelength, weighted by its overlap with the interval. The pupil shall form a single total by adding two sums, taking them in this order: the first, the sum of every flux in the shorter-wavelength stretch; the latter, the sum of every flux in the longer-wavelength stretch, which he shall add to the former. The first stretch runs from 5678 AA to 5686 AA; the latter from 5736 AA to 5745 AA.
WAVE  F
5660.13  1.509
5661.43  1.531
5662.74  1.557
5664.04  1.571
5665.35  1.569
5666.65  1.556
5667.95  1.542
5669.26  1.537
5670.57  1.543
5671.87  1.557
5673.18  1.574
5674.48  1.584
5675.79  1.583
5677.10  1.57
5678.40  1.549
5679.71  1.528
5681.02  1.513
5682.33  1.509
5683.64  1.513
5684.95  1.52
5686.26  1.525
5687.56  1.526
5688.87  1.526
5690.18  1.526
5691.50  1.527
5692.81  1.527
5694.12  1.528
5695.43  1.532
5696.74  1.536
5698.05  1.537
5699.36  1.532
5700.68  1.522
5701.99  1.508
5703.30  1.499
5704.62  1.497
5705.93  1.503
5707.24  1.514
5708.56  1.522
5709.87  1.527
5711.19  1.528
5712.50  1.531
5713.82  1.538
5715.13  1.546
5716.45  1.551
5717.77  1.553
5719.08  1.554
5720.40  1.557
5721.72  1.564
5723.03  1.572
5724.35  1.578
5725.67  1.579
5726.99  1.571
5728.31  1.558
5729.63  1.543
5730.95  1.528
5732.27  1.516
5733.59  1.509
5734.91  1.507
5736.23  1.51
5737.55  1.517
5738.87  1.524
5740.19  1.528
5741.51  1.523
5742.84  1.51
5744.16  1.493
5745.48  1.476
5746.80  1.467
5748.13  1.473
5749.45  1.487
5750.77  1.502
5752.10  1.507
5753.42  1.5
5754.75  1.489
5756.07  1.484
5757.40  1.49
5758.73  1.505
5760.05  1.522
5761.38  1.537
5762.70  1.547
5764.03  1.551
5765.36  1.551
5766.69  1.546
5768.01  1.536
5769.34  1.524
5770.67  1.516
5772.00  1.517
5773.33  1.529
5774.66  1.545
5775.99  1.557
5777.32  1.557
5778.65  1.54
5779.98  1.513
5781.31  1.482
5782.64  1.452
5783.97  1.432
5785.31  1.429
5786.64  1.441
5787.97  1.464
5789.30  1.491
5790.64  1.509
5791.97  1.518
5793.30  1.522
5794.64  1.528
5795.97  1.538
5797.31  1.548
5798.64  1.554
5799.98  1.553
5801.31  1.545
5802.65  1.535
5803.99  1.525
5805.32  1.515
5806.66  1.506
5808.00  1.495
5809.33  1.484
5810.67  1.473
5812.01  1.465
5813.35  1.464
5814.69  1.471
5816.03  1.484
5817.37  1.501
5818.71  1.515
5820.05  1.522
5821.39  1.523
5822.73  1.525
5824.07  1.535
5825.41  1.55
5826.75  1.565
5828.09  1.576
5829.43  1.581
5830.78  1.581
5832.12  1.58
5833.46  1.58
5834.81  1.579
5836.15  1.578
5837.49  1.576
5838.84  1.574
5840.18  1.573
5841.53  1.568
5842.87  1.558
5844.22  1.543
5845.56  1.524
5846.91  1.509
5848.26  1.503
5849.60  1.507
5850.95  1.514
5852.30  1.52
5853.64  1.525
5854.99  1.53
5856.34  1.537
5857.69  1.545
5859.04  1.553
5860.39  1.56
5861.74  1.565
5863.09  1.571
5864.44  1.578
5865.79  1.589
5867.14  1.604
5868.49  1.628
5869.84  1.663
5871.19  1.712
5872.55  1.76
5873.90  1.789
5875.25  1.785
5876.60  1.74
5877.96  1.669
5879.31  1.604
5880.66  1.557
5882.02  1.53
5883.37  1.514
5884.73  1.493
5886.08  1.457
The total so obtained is 19.7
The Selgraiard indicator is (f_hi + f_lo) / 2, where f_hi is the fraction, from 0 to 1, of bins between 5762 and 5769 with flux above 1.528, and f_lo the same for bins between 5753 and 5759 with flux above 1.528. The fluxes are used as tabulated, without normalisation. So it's 0.50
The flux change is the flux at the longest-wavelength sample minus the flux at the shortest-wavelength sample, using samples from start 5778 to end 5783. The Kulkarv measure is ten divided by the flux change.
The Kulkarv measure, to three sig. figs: -114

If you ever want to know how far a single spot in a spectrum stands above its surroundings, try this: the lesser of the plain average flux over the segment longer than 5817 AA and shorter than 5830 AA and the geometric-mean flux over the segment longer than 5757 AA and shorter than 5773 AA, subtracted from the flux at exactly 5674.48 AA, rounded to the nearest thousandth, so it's 0.056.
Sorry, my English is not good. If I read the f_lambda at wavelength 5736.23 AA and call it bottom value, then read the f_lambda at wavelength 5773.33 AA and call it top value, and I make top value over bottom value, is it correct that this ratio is 1.013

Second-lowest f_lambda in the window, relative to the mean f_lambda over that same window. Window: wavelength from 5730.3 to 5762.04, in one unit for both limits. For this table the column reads 0.979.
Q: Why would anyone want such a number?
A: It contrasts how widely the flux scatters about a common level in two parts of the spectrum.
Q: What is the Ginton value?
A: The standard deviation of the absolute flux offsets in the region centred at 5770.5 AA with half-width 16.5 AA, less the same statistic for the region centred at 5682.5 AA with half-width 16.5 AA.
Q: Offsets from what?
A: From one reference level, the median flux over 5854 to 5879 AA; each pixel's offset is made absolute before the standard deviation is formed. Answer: 0.018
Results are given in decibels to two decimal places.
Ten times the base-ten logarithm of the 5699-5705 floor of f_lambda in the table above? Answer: 1.75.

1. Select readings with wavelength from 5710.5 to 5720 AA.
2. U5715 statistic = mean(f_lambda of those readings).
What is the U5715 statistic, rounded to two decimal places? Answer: 1.54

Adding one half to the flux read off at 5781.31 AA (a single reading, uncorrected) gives 1.98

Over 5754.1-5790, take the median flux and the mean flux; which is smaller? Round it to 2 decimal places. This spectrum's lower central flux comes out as 1.51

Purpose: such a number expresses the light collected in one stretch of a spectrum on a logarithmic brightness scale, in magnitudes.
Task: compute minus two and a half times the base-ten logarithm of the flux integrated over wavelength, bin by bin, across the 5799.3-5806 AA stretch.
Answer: -2.5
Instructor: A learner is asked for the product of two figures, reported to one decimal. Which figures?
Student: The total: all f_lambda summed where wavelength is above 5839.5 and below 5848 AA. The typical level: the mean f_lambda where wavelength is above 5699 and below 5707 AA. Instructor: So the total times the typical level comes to 14.0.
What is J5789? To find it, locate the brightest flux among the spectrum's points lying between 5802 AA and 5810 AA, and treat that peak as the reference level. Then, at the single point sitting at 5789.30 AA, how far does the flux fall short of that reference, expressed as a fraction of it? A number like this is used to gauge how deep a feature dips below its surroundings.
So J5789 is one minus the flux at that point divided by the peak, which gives 0.029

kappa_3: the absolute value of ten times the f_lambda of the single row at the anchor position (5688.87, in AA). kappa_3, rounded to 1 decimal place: 15.3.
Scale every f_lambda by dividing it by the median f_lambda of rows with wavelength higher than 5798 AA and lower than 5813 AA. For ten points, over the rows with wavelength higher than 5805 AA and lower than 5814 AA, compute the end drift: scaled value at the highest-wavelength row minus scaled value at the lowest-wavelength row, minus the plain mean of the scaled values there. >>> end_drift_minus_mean -1.01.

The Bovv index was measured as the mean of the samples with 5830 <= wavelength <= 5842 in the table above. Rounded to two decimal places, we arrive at 1.58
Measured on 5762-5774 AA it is 1.54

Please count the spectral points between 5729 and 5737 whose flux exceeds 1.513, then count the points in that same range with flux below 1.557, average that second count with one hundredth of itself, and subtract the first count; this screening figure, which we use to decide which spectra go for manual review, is 0.0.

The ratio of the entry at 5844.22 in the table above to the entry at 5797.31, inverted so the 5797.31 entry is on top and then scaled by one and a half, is 1.50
